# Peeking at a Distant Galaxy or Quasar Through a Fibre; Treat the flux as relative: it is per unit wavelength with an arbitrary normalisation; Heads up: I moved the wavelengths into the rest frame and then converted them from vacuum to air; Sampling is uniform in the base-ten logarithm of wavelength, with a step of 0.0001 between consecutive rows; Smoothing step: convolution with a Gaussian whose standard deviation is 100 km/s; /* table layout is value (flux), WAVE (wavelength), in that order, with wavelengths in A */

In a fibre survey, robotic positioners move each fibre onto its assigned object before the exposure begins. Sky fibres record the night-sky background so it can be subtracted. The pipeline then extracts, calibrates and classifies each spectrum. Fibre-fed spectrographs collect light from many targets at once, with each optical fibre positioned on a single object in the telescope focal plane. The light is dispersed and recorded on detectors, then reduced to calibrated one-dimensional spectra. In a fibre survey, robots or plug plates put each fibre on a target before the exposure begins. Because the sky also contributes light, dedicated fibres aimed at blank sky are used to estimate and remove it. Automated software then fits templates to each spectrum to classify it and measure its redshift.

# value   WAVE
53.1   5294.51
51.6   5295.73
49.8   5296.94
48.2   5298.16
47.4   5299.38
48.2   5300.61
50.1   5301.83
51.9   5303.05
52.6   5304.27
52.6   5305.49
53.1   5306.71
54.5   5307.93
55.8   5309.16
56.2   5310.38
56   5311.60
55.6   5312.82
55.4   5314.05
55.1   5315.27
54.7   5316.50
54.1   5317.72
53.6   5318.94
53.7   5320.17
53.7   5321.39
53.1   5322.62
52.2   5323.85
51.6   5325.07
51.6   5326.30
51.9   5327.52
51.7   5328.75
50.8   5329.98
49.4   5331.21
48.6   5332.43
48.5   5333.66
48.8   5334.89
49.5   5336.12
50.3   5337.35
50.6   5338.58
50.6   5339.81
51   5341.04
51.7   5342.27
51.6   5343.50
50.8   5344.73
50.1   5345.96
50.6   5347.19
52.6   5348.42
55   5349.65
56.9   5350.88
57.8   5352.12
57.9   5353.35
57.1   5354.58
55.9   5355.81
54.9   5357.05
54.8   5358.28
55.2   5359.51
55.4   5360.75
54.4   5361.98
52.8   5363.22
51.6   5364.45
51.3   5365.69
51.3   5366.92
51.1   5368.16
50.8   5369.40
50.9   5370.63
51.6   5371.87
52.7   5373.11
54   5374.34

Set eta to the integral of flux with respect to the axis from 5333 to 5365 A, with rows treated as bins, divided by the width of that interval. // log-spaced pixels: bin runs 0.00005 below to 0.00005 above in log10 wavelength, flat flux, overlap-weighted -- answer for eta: 52.9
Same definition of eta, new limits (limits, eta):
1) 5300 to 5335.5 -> 52.6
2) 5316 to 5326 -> 53.3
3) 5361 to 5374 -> 52.0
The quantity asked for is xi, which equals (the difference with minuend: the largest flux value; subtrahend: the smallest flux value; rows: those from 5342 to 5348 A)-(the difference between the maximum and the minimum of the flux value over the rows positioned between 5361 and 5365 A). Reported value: -1.20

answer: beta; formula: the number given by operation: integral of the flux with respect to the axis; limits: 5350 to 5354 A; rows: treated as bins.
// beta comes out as 229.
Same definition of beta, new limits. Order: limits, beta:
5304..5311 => 380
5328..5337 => 447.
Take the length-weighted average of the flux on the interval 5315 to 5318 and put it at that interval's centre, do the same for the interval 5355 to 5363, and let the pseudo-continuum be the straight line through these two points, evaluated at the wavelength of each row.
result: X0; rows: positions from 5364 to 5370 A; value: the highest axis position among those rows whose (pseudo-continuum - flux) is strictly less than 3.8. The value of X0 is 5366.92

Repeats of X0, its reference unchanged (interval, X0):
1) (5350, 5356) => 5355.81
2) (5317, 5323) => 5322.62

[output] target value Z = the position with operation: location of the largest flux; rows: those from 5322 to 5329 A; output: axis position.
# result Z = 5322.62 A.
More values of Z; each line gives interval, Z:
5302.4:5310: 5309.16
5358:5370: 5360.75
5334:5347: 5342.27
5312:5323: 5312.82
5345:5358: 5353.35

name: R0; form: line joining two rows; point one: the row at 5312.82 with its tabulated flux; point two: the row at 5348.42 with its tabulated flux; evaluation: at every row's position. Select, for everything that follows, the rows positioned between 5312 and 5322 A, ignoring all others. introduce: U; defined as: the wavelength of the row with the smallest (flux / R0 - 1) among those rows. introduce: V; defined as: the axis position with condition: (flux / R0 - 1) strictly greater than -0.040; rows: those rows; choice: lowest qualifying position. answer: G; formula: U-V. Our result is 6.1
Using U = 5318.94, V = 5312.82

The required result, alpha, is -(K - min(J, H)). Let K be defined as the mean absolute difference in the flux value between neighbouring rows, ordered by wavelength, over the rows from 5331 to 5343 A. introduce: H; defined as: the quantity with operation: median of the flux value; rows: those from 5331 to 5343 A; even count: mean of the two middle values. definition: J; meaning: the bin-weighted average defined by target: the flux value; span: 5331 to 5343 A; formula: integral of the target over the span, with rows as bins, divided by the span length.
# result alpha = 49.4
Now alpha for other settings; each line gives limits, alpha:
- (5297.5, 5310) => 50.5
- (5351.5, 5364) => 54.6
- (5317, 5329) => 52.3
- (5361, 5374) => 50.8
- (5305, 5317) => 54.3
